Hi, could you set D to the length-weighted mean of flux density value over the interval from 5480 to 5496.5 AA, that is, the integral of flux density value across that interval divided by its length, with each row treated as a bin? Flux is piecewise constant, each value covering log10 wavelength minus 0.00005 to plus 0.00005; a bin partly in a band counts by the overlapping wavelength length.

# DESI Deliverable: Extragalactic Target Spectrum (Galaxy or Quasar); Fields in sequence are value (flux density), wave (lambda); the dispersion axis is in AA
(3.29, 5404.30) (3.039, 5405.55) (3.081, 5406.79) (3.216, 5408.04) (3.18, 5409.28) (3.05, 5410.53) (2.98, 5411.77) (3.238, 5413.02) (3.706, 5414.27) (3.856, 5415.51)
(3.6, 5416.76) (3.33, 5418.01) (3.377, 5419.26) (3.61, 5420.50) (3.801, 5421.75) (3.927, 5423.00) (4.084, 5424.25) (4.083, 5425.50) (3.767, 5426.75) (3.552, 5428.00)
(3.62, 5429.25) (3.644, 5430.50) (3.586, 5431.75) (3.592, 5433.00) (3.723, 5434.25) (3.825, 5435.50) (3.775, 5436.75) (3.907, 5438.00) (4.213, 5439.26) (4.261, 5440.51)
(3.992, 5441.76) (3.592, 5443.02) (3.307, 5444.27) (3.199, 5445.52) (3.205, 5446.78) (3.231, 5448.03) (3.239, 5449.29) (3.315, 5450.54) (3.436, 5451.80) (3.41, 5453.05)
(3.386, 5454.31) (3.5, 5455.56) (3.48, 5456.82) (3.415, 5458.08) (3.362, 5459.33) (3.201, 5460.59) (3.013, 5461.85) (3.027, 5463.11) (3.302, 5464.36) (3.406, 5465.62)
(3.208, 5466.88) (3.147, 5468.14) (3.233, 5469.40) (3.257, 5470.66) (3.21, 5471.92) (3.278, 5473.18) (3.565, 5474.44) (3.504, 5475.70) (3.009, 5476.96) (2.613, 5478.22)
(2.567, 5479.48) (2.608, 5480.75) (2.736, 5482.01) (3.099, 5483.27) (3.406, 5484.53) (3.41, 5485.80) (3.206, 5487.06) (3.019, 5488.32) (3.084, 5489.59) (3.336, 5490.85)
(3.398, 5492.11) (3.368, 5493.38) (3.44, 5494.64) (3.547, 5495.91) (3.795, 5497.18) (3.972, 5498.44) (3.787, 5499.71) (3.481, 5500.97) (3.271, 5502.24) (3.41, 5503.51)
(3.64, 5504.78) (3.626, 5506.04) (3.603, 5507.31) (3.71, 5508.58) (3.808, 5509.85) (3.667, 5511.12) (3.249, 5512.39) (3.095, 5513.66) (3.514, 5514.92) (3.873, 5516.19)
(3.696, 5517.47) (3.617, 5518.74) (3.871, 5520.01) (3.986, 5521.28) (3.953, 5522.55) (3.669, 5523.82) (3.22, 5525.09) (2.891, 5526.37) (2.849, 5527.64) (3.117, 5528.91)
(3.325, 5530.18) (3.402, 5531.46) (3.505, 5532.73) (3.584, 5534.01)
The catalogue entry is 3.2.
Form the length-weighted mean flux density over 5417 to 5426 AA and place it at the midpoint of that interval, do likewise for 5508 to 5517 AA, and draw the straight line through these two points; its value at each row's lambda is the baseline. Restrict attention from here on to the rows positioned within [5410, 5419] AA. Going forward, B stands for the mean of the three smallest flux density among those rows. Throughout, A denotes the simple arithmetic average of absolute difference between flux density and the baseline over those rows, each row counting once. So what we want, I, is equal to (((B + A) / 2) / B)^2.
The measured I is 0.316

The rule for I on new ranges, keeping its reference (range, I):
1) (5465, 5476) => 0.304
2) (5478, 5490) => 0.388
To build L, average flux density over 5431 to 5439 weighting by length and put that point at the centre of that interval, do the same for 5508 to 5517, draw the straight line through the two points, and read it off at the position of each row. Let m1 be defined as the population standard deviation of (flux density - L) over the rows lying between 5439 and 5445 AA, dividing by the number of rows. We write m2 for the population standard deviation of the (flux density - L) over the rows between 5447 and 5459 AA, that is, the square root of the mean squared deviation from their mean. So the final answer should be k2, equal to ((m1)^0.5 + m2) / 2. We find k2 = 0.35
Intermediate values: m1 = 0.36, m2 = 0.10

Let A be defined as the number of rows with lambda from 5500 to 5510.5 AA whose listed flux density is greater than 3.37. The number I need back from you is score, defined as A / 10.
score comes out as 0.70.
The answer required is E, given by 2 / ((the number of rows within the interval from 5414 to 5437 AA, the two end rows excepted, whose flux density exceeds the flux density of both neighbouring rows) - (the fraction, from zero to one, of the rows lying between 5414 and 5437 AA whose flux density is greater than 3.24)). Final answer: 0.7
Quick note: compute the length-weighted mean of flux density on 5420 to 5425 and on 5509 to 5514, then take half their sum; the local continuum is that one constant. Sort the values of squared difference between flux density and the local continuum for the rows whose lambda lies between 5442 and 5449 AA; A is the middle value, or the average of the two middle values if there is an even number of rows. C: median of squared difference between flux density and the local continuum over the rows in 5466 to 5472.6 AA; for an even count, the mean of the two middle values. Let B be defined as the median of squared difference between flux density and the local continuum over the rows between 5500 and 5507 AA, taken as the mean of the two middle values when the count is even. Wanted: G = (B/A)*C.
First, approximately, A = 0.196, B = 0.04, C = 0.215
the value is 0.04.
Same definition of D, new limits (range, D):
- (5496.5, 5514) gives 3.6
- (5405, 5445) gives 3.6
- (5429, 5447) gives 3.7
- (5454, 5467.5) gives 3.3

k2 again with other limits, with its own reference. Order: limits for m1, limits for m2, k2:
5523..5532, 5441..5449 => 0.40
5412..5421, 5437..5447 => 0.43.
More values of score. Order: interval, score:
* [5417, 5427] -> 0.70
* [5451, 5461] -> 0.60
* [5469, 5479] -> 0.20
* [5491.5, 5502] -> 0.70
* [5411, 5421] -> 0.50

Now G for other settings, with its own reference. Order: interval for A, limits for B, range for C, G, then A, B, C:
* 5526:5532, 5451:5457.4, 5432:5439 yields 0.00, 0.310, 0.06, 0.010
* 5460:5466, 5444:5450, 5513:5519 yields 0.02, 0.223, 0.20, 0.025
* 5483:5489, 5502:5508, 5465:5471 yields 0.00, 0.219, 0.00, 0.194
